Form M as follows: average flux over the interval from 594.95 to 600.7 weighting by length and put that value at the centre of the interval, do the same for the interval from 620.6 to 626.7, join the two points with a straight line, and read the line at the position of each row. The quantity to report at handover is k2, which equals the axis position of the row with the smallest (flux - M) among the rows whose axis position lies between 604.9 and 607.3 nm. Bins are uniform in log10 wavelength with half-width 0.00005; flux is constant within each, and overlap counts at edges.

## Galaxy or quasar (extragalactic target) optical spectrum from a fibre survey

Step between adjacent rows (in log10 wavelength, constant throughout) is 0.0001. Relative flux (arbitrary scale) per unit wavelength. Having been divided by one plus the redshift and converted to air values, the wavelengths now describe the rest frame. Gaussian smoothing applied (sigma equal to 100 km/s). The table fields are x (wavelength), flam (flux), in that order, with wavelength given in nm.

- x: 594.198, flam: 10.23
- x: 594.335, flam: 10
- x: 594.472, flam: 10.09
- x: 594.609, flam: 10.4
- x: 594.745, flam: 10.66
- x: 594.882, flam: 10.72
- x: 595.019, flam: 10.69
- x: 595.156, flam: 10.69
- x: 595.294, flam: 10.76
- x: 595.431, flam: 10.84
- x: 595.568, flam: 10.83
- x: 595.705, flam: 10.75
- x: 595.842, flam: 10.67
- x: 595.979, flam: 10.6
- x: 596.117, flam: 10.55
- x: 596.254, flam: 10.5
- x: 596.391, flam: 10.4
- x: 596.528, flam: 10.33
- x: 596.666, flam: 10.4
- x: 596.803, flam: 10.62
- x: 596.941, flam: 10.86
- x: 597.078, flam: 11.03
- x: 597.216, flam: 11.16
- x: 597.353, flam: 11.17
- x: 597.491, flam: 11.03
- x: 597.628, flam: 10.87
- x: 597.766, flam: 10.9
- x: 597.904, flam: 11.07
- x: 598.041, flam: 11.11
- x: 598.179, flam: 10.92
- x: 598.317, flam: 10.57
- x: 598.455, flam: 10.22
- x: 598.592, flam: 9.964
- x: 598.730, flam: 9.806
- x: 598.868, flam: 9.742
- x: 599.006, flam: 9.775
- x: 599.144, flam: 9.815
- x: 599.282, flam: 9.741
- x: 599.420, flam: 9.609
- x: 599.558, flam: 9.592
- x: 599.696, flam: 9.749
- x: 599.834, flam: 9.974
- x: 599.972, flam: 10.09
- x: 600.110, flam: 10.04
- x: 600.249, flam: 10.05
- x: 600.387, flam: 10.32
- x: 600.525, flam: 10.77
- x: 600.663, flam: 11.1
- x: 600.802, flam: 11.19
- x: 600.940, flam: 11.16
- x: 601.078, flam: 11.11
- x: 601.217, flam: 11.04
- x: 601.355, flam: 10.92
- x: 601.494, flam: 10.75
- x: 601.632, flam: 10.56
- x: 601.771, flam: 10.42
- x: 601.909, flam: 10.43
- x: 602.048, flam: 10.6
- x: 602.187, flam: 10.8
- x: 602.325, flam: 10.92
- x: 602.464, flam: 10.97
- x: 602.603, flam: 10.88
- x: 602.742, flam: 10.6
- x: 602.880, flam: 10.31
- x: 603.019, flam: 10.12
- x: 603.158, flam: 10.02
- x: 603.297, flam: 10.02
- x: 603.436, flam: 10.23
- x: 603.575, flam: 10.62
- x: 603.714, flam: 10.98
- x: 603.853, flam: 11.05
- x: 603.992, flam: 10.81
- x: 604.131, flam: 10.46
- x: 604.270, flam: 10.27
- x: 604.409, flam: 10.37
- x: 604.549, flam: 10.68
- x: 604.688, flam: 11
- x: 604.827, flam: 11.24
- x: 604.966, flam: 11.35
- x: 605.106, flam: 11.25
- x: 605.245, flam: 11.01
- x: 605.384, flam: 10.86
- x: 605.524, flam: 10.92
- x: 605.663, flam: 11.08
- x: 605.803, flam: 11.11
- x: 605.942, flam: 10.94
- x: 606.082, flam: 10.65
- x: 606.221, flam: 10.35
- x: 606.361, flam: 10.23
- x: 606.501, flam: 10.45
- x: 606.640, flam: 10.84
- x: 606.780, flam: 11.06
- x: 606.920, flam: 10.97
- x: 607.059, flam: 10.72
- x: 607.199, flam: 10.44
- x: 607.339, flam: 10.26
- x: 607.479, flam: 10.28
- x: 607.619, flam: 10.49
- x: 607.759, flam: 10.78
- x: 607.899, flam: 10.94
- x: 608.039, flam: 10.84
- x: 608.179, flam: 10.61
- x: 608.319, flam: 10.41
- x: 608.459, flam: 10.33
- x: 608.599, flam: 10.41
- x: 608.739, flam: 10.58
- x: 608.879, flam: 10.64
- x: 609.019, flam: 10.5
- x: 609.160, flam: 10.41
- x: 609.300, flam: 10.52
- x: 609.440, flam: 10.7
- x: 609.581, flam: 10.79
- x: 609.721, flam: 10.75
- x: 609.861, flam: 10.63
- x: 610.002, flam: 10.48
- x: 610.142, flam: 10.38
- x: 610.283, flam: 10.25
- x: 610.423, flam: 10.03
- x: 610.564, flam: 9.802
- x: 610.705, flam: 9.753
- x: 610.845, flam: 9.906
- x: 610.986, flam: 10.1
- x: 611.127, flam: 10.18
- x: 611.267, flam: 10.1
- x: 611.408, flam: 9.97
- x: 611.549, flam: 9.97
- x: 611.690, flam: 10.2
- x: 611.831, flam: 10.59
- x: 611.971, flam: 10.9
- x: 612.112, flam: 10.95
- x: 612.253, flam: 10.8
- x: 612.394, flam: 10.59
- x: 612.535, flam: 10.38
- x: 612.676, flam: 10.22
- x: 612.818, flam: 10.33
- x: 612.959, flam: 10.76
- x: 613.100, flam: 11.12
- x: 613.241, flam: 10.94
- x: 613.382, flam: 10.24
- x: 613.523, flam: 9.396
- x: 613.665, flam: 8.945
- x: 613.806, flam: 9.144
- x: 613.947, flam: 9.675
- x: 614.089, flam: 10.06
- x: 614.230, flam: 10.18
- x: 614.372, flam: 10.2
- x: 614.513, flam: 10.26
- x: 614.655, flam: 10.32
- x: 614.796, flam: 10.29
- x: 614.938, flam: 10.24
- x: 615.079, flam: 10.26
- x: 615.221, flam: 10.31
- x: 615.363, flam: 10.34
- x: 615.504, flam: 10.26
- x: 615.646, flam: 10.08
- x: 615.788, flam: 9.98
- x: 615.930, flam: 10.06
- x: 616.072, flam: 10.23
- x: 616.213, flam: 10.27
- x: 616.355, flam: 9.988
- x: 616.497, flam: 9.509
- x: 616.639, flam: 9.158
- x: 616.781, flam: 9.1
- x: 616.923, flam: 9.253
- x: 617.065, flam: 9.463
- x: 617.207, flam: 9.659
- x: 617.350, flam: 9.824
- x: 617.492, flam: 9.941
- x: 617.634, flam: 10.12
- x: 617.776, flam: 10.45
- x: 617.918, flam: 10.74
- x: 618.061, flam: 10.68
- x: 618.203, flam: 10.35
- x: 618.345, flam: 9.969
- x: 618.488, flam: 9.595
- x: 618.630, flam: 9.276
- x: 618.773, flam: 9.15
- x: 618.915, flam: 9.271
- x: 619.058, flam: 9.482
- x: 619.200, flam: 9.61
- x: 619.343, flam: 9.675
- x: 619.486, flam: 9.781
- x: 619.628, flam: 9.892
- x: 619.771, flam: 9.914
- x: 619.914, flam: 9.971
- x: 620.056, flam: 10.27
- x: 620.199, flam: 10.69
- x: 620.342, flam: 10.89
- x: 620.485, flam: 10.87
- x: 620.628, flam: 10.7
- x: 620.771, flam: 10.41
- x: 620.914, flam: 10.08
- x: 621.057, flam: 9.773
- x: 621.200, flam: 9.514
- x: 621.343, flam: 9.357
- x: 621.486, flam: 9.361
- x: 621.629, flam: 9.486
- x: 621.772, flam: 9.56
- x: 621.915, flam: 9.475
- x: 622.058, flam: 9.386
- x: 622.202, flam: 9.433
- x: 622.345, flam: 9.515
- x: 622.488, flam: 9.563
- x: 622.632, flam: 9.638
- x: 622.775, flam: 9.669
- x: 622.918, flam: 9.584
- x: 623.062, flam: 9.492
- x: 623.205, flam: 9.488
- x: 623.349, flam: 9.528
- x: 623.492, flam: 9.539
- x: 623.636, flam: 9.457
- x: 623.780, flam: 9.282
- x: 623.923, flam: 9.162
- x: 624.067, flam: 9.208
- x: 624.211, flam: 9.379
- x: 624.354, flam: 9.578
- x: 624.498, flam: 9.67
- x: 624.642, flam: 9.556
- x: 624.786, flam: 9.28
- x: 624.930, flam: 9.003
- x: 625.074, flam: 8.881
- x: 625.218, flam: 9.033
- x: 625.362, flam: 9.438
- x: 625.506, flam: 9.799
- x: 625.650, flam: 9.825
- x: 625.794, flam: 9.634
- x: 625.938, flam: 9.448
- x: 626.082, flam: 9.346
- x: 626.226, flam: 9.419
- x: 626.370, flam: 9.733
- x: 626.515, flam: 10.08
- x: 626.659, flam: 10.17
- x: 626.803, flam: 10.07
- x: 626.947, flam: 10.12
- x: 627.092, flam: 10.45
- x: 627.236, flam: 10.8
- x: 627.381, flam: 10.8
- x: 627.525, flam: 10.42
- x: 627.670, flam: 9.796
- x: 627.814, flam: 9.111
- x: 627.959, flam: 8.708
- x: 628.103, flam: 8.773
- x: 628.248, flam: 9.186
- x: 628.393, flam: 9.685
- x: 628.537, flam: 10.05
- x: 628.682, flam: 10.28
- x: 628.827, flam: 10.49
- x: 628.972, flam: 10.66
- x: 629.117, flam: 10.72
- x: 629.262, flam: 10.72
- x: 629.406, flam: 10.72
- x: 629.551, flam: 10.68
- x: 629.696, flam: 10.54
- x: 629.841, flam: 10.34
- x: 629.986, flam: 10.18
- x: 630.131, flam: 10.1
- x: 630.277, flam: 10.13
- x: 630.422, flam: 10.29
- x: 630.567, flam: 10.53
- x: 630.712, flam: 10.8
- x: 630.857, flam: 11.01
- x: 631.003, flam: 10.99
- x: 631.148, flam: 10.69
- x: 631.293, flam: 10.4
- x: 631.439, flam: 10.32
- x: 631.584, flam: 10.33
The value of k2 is 606.361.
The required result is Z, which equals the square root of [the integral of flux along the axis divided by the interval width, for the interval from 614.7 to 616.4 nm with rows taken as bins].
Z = 3.19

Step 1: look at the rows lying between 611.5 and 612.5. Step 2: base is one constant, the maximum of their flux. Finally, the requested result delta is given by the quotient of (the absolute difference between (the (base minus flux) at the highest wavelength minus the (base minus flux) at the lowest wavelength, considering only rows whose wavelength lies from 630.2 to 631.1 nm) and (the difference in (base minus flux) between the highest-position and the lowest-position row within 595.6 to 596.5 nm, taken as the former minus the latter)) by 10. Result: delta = 0.121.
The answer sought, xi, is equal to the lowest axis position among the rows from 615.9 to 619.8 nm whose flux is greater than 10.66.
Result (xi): 617.918 nm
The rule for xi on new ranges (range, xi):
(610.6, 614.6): 611.971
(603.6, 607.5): 603.714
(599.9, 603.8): 600.525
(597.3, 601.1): 597.353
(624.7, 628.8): 627.236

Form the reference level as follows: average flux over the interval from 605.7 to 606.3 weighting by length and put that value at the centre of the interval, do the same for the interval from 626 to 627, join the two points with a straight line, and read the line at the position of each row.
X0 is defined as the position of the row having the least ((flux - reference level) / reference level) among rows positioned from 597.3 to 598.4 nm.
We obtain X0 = 598.317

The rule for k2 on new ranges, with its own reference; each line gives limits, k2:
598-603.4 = 599.558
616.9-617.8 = 616.923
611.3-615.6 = 613.665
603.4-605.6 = 603.436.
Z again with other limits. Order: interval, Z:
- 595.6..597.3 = 3.27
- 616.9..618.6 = 3.16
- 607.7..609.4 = 3.25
